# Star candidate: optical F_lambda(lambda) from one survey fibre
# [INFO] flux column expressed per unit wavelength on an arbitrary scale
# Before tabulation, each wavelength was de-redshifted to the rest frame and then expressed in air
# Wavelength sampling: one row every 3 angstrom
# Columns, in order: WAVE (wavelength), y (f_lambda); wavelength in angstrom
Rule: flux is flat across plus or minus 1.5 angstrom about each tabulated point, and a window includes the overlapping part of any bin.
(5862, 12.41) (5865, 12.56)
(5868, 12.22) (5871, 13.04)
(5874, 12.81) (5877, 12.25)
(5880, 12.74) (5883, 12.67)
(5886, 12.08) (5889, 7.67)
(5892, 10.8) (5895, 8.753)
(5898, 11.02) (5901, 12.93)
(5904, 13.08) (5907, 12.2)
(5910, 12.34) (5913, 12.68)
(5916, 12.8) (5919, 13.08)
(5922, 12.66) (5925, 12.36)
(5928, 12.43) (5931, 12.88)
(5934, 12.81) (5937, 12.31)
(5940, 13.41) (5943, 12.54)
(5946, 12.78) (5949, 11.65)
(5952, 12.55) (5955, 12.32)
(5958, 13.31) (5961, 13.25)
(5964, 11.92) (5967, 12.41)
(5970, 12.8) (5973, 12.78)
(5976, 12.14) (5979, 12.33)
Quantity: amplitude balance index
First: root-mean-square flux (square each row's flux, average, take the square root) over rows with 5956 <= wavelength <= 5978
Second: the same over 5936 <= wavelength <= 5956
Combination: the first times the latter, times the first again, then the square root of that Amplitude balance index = 44.8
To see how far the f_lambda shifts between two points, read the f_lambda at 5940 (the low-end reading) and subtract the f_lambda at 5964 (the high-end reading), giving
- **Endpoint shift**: 1.5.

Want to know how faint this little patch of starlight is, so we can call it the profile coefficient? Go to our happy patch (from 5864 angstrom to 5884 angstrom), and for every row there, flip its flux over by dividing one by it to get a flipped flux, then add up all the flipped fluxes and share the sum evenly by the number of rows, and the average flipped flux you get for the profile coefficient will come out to 0.0793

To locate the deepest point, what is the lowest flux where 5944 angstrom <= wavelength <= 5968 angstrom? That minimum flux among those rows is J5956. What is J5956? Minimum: 11.65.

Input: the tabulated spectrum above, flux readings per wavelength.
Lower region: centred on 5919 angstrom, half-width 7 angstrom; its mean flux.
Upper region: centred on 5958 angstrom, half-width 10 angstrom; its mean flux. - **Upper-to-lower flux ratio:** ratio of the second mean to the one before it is 0.98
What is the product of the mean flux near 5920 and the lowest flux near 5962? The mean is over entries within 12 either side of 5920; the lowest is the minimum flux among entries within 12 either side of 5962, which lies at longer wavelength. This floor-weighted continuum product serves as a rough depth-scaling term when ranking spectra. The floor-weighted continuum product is 151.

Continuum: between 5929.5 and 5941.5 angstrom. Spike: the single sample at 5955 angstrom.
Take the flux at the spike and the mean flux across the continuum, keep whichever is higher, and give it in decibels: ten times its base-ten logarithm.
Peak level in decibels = 11.1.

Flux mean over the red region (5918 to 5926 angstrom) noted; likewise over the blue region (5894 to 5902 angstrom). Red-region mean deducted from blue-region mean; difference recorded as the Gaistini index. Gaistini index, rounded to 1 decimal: -1.8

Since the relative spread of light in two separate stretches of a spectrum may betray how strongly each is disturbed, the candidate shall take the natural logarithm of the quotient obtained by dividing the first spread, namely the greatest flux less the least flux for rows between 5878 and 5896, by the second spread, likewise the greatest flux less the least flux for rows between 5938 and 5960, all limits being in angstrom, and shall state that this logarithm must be 1.1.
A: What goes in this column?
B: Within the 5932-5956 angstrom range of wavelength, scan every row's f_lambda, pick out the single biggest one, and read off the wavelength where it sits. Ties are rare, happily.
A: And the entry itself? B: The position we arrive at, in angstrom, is 5940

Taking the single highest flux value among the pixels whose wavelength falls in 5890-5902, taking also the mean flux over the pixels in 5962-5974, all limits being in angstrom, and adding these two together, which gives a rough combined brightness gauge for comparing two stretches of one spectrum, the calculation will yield 25.4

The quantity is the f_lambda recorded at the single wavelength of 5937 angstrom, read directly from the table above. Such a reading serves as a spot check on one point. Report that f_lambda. 12.31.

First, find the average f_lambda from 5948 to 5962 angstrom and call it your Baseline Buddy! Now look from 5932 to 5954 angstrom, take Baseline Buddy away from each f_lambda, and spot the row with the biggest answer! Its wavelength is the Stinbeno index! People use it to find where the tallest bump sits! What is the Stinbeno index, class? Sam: 5940 angstrom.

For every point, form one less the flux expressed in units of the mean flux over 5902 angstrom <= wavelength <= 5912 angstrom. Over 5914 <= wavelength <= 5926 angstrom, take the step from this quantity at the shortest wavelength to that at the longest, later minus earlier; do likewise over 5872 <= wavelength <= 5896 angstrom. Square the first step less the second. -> 0.083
